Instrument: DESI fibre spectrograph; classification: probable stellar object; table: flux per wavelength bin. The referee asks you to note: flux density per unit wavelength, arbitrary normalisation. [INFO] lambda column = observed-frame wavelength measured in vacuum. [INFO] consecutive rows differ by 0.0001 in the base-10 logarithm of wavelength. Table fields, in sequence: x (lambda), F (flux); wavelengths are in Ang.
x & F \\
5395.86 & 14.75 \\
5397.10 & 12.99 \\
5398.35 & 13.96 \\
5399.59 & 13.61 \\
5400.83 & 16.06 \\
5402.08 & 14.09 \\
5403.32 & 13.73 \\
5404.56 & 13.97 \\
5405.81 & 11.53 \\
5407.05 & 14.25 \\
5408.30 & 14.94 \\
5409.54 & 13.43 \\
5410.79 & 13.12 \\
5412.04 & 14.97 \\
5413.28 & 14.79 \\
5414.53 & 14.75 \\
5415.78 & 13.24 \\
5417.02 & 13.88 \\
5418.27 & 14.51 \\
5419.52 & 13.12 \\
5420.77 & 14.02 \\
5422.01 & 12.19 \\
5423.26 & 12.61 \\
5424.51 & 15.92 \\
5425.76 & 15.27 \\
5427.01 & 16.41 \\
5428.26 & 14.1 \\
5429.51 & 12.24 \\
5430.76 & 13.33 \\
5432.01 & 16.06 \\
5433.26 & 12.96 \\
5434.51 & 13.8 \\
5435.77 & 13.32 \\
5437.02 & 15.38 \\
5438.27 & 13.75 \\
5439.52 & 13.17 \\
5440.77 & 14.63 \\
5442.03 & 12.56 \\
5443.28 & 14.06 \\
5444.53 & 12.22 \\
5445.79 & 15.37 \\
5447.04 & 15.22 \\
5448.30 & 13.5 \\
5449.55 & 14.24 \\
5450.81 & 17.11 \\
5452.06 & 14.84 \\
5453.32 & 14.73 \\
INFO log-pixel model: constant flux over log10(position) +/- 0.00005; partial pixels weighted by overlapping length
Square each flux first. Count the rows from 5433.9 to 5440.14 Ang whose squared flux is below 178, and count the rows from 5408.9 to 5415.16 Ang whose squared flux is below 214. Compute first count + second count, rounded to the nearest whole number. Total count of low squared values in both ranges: 4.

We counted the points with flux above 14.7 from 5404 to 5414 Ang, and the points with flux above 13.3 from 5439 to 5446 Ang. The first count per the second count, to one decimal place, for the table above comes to 1.0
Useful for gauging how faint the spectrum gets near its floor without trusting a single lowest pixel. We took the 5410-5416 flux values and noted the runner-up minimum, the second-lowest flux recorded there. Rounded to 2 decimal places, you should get 13.24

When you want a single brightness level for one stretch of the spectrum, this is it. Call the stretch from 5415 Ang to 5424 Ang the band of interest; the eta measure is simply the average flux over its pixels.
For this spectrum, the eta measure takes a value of 13.4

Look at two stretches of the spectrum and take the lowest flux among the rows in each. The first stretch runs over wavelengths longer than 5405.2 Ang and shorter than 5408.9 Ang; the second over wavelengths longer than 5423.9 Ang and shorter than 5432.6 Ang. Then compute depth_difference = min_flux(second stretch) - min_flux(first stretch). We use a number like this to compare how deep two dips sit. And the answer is 0.71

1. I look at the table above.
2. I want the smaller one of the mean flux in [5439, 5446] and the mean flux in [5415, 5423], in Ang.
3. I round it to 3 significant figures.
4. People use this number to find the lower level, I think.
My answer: 13.5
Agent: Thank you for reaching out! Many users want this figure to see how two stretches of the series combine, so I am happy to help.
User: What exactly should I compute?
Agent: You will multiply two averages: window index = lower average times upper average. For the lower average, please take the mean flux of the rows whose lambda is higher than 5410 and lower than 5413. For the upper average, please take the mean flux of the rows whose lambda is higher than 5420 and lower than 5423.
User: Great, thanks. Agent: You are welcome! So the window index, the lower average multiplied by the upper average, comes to 184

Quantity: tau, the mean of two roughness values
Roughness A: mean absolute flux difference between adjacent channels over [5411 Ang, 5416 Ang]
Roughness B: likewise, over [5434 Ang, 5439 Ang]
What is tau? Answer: 1.0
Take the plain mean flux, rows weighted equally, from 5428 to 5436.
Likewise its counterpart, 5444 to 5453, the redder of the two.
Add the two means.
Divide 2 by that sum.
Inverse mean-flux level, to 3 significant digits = 0.0706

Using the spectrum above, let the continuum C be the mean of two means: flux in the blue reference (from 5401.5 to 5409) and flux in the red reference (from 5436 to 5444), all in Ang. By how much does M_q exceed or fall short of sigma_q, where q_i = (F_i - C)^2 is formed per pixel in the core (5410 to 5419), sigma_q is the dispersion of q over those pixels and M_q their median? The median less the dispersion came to 0.1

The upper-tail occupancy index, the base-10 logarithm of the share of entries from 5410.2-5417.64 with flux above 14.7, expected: -0.3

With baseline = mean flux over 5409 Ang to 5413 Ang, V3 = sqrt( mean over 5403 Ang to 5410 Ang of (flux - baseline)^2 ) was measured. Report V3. 1.1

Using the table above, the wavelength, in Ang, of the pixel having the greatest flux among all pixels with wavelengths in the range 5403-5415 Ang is 5412.04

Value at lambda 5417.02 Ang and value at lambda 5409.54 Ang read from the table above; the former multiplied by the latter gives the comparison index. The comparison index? 186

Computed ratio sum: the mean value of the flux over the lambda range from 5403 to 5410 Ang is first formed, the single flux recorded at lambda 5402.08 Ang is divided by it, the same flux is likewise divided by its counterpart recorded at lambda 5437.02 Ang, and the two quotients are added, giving 1.95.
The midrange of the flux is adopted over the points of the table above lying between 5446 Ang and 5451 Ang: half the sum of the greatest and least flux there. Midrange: 15.3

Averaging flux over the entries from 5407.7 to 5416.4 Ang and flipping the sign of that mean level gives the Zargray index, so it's -14.2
